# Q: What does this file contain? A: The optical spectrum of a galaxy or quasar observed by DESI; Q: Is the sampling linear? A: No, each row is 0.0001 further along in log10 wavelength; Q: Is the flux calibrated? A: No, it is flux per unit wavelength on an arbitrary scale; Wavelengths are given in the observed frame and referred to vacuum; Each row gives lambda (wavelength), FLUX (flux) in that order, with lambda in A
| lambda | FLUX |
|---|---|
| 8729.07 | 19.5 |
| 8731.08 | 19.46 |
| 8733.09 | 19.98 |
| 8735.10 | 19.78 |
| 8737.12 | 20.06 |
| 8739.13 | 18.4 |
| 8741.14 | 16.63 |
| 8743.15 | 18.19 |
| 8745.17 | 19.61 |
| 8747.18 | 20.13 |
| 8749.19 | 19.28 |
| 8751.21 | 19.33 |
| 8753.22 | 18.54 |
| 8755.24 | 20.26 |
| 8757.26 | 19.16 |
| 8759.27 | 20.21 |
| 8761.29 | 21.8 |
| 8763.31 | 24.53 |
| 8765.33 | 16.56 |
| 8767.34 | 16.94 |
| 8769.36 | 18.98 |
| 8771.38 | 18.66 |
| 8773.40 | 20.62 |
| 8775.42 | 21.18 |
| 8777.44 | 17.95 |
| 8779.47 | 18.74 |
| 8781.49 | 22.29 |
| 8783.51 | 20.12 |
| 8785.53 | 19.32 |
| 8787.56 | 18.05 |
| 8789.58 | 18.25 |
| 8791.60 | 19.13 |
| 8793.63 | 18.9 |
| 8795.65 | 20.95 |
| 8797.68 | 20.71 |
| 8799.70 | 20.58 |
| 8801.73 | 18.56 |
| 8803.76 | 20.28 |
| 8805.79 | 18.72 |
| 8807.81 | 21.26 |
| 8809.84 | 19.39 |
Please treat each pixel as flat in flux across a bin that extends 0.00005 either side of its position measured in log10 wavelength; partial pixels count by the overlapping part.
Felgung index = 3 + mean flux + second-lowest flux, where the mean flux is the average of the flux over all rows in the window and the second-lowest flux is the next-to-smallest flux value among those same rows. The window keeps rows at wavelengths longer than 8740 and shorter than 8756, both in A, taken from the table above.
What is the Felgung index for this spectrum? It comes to 40.2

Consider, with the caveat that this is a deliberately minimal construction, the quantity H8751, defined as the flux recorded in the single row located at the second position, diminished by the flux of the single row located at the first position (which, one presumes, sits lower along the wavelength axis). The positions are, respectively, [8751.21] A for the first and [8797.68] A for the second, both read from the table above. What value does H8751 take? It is 1.4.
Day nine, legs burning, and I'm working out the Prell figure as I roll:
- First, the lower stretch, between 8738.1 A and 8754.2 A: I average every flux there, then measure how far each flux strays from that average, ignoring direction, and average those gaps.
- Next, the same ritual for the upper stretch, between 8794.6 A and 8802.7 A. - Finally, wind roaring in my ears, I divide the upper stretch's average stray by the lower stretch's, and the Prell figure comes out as 1.0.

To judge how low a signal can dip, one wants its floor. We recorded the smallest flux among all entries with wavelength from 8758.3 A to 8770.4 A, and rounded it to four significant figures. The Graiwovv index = 16.56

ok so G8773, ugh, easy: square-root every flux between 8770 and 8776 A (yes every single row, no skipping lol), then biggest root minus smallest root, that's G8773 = 0.28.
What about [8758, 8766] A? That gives 0.88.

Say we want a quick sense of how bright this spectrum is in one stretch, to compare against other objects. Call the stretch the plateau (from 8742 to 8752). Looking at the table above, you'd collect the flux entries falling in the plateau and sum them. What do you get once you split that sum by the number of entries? 19.3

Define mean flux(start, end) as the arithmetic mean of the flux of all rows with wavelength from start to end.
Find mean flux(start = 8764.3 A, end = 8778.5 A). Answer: 18.7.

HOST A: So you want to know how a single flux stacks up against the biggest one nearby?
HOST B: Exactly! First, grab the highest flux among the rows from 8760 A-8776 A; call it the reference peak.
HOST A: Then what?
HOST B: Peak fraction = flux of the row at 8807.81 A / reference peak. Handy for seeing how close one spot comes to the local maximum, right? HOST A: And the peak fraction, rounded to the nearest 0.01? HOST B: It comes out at 0.87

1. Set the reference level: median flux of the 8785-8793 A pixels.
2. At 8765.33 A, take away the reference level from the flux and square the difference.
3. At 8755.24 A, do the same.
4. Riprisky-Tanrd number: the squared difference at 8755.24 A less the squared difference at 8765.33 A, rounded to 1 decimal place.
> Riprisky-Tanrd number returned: -2.1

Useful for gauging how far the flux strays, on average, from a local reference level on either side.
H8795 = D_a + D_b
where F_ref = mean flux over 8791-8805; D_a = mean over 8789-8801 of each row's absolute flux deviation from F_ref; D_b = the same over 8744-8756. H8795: 1.6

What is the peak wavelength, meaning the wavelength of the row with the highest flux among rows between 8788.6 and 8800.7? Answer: 8795.65 A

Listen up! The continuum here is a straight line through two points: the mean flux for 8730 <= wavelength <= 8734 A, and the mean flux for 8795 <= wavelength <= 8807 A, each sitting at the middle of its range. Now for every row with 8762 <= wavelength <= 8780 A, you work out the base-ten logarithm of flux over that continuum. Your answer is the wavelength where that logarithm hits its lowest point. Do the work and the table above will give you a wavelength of 8765.33 A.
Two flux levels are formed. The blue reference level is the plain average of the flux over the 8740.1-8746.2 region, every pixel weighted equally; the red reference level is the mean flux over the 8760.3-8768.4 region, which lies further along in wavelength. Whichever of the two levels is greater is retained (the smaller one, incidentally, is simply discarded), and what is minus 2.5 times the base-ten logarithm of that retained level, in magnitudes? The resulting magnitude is -3.25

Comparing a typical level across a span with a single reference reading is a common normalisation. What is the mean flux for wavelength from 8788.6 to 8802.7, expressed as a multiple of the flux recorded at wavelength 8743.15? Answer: 1.08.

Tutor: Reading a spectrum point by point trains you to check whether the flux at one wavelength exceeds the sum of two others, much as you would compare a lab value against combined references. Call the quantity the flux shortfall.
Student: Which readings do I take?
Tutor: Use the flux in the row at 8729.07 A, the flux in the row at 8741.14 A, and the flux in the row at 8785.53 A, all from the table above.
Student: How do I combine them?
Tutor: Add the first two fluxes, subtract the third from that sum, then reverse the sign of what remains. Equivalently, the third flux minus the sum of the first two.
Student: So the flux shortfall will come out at -16.8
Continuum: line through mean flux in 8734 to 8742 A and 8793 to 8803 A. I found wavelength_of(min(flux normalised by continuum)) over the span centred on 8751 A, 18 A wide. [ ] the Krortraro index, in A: 8743.15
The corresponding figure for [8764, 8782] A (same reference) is 8765.33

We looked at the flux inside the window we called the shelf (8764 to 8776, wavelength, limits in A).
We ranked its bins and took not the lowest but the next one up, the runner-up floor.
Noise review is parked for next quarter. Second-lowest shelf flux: 16.94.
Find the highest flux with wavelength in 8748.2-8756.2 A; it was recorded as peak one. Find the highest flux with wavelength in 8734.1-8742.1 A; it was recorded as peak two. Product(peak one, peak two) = 406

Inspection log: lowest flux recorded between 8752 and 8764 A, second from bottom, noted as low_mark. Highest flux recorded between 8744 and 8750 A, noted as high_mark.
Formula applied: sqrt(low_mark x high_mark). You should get 19.6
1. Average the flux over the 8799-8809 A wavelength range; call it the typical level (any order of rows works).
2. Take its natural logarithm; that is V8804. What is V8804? 2.99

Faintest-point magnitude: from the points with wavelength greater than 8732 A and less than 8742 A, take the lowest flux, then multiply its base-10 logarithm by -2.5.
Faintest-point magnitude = -3.05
